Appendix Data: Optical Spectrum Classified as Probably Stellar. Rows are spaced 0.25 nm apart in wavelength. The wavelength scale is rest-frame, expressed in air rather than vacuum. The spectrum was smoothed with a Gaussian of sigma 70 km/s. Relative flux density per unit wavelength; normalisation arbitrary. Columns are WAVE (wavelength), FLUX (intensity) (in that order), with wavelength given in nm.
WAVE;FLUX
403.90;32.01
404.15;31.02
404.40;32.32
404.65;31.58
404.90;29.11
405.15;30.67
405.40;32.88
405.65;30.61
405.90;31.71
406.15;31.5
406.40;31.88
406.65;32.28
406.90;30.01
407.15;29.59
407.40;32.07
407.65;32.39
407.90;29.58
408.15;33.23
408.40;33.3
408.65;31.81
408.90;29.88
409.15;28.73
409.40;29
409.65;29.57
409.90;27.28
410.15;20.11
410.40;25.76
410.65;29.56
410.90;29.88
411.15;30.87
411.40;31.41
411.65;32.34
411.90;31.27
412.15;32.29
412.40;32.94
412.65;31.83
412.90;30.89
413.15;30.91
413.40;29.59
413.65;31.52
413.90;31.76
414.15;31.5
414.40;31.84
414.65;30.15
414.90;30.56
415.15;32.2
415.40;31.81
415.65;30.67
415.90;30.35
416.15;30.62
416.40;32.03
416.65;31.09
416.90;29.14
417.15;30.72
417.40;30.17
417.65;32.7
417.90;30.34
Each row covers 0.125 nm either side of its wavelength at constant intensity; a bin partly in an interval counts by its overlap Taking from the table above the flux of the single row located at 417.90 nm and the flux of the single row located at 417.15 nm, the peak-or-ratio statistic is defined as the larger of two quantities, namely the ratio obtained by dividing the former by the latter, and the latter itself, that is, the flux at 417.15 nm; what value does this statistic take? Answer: 30.7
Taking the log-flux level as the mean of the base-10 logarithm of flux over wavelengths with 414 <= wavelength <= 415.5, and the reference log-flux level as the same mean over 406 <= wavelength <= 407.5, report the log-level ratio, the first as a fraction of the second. 1.00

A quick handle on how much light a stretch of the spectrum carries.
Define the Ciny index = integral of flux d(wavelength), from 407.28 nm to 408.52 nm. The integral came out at 40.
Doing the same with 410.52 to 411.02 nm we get 15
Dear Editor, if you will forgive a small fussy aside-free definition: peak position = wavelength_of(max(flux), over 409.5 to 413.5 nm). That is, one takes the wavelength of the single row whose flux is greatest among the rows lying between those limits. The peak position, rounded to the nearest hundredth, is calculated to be 412.40 nm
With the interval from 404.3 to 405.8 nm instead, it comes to 405.40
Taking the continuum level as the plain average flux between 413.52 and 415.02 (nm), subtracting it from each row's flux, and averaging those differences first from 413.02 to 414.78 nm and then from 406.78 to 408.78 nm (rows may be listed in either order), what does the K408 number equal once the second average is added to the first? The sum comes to 0.1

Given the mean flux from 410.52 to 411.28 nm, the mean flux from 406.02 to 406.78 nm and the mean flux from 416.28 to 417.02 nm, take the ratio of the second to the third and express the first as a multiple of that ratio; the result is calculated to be 29.0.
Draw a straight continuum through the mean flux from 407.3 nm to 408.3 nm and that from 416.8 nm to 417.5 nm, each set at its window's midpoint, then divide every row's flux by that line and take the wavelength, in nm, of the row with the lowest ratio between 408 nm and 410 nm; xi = 409.90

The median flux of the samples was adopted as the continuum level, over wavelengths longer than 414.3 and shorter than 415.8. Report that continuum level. 31.2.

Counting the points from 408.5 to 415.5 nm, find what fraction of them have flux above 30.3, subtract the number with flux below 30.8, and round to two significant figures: -11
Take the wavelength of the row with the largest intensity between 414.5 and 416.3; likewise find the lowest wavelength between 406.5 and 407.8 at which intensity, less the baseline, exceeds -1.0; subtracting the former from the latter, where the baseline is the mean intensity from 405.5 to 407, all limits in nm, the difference -8.50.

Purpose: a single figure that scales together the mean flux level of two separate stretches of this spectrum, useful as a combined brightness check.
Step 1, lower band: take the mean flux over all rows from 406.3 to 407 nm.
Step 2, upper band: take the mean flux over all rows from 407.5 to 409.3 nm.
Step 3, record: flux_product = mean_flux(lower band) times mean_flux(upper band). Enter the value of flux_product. 982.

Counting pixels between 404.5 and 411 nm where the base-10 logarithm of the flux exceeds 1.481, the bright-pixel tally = 13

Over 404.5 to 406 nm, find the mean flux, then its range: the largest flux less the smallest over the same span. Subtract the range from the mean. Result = 27.3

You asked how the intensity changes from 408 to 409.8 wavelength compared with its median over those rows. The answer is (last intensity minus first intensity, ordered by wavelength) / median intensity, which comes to -0.12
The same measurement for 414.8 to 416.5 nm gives 0.05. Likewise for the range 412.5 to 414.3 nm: -0.01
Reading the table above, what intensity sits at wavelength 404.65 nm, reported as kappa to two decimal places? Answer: 31.58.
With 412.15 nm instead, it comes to 32.29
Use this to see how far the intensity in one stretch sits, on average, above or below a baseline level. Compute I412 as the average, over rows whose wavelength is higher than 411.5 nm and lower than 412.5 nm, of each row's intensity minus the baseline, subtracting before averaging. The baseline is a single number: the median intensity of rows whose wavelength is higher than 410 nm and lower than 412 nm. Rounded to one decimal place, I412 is 1.8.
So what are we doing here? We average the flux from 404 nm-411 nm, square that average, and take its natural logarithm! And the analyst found 6.82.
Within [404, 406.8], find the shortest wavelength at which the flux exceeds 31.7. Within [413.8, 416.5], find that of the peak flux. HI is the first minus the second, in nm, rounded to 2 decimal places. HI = -10.75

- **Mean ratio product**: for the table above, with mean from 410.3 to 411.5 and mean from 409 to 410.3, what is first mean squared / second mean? 32.3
